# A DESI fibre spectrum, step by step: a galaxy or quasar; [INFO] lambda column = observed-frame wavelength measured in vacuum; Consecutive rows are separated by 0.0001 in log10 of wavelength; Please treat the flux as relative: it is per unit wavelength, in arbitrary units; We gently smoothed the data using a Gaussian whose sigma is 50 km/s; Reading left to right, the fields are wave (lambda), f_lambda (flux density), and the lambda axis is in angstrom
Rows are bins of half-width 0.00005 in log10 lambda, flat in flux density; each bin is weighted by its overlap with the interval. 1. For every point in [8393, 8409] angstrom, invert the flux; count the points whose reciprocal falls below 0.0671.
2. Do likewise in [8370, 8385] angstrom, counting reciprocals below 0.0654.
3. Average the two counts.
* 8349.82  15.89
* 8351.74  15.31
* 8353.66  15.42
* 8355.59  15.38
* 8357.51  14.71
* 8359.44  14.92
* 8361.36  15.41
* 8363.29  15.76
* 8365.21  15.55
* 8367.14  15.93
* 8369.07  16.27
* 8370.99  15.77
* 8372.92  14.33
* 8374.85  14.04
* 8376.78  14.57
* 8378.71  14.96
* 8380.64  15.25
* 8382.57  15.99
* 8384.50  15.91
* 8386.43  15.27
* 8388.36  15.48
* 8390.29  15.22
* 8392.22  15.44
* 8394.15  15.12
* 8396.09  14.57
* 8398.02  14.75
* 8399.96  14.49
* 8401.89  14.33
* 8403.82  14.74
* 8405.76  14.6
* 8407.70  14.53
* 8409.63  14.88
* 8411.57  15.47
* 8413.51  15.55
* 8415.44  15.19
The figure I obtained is 2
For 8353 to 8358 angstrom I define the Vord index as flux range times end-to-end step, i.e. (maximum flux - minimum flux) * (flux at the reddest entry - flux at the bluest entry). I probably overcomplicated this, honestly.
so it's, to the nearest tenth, -0.5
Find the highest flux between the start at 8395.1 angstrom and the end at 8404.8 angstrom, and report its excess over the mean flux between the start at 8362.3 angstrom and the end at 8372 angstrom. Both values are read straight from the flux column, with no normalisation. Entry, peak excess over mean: -1.1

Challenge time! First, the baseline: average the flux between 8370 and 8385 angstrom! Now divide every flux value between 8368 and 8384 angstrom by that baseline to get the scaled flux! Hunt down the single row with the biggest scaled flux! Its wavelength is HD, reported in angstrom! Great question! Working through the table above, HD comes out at 8369.07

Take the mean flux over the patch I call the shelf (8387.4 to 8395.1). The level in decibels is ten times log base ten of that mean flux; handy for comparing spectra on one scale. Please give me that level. 11.9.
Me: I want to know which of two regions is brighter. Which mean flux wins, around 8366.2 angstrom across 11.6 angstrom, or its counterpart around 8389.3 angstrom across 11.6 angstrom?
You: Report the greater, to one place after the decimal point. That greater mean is 15.8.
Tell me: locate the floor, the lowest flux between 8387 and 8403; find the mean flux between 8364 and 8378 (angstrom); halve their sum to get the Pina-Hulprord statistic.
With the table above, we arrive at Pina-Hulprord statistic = 14.77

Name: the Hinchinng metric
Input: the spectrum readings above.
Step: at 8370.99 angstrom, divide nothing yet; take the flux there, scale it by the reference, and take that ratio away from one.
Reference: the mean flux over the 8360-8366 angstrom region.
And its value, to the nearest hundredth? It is -0.01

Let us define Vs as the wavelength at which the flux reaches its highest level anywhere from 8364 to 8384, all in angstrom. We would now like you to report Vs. 8369.07 angstrom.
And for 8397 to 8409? 8398.02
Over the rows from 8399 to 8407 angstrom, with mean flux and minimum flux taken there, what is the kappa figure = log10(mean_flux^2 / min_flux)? 1.17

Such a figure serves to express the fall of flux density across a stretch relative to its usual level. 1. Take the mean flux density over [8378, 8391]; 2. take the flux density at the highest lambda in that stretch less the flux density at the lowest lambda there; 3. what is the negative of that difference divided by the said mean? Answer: -0.02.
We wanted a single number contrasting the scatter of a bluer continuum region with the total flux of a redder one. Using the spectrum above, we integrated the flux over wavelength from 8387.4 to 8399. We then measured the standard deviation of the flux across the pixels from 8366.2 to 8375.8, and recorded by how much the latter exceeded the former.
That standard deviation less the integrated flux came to -174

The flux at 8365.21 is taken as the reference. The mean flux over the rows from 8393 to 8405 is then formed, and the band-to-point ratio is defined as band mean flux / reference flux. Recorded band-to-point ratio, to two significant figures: 0.94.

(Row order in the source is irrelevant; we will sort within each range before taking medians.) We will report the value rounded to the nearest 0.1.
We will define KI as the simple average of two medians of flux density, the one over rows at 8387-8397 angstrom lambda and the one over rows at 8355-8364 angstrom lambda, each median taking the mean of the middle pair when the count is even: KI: 15.3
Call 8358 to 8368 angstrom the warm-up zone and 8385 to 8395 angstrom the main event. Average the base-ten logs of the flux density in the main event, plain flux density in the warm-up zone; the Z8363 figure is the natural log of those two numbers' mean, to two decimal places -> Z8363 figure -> 2.12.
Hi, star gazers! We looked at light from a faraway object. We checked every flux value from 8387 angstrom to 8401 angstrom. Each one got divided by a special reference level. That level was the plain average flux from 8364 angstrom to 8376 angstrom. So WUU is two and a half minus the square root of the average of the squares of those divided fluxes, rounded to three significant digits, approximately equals 1.52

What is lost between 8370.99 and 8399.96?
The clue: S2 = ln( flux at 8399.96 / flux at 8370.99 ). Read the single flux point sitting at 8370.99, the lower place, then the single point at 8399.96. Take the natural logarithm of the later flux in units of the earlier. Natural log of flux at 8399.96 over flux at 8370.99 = -0.085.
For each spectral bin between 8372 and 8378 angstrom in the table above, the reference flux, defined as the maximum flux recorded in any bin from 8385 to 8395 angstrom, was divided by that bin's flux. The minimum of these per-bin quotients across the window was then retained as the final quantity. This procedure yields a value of 1.06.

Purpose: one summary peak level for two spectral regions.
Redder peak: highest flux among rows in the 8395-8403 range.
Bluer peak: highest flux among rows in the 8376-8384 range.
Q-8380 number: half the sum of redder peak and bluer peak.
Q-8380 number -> 15.37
